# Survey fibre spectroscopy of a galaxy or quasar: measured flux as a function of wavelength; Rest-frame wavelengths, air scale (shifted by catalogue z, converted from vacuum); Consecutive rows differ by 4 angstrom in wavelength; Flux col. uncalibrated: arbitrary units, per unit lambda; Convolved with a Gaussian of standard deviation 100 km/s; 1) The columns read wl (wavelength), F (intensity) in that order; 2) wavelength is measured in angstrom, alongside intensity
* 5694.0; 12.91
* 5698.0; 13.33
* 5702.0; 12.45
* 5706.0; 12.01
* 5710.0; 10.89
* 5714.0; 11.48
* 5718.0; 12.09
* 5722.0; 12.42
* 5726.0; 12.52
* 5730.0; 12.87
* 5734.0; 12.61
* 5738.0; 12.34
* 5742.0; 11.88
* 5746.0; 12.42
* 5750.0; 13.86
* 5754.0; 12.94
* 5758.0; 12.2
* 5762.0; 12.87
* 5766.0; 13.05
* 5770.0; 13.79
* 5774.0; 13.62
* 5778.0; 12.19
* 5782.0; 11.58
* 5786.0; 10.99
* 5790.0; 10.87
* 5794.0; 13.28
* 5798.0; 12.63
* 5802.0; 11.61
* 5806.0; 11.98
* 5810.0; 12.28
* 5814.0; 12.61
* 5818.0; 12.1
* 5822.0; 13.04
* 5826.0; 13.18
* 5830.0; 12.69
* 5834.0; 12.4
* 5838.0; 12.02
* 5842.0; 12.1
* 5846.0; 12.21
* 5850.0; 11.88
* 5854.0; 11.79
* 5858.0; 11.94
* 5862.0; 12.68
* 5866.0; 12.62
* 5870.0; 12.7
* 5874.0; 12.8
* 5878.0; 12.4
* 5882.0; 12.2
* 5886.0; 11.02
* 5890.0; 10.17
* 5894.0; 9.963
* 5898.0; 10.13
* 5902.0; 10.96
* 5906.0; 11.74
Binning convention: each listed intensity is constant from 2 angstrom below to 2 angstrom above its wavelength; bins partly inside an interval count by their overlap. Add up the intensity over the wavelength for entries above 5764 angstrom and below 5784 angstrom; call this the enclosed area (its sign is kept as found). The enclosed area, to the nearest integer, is 257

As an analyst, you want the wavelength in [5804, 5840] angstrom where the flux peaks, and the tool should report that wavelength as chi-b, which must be 5826.0 angstrom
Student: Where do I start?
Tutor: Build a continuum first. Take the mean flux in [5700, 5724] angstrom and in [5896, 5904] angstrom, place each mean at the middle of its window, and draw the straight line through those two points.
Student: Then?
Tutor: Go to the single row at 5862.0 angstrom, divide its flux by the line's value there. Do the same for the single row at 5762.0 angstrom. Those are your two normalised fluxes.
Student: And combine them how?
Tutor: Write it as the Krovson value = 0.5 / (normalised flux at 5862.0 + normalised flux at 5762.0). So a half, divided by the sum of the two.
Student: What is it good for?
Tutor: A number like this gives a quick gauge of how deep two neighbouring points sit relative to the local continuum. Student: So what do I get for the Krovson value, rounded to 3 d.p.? 0.219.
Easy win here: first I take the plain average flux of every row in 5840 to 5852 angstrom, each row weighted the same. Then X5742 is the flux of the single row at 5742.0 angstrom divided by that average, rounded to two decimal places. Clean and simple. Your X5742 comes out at 0.98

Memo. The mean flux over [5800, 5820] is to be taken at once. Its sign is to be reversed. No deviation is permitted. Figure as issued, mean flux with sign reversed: -12.12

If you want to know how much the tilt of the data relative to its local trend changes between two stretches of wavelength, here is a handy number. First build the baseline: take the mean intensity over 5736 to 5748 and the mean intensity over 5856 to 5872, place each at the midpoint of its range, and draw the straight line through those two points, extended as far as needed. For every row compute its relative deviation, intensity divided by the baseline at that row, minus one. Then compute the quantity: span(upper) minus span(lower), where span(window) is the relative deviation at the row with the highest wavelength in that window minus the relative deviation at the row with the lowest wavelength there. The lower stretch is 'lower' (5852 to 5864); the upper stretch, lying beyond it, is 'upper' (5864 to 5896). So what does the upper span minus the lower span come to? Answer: -0.3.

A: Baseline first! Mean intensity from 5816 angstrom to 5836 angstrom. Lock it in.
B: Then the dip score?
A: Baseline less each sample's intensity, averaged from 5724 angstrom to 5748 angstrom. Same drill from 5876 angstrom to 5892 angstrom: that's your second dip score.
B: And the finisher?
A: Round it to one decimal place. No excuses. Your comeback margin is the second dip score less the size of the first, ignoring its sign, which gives 1.0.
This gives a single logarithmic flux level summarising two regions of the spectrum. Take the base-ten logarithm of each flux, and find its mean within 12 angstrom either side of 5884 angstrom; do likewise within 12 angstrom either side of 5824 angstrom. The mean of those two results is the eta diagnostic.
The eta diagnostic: 1.08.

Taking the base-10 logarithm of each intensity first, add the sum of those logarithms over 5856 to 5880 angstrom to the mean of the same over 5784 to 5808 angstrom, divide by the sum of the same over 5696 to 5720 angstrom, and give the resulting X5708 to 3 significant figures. 1.18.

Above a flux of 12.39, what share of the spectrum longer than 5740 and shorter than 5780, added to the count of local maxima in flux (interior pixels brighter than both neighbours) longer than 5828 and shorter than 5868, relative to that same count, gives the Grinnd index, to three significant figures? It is 1.35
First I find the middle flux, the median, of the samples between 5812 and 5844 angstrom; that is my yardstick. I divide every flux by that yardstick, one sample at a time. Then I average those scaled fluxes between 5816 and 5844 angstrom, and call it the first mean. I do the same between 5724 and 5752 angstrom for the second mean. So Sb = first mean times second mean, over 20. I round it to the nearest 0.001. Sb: 0.051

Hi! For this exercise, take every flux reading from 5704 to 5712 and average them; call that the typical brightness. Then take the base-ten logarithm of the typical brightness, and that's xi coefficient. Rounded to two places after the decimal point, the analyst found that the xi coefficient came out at 1.06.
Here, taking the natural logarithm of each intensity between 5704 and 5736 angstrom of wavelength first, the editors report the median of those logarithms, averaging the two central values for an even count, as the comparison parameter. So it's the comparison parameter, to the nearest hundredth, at 2.51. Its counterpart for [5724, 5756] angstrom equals 2.53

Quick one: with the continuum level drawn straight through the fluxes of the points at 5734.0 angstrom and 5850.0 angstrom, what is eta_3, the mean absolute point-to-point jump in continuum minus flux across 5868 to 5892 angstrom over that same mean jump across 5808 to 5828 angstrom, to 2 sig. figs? 1.1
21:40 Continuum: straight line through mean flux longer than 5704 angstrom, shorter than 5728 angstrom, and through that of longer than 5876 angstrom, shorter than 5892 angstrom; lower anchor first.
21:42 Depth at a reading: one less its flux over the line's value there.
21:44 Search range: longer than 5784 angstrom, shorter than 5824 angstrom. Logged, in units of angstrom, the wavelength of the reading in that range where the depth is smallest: 5794.0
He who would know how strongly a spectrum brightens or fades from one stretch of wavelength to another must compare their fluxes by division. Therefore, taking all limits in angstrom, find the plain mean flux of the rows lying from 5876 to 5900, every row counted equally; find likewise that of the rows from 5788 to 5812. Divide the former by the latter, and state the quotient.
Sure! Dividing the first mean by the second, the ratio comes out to 0.907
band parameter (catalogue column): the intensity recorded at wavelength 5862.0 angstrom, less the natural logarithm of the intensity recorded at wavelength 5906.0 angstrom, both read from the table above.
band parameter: 10.2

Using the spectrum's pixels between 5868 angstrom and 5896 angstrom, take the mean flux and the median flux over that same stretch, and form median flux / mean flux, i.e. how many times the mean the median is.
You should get 1.05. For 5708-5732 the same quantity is 1.02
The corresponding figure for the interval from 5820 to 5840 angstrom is 1.00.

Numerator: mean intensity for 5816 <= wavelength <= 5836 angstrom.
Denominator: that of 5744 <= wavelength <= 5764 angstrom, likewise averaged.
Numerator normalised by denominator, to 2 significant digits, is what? 0.99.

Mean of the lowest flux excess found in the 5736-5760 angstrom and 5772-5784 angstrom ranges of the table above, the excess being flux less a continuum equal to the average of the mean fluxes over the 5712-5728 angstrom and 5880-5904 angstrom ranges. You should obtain 0.30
